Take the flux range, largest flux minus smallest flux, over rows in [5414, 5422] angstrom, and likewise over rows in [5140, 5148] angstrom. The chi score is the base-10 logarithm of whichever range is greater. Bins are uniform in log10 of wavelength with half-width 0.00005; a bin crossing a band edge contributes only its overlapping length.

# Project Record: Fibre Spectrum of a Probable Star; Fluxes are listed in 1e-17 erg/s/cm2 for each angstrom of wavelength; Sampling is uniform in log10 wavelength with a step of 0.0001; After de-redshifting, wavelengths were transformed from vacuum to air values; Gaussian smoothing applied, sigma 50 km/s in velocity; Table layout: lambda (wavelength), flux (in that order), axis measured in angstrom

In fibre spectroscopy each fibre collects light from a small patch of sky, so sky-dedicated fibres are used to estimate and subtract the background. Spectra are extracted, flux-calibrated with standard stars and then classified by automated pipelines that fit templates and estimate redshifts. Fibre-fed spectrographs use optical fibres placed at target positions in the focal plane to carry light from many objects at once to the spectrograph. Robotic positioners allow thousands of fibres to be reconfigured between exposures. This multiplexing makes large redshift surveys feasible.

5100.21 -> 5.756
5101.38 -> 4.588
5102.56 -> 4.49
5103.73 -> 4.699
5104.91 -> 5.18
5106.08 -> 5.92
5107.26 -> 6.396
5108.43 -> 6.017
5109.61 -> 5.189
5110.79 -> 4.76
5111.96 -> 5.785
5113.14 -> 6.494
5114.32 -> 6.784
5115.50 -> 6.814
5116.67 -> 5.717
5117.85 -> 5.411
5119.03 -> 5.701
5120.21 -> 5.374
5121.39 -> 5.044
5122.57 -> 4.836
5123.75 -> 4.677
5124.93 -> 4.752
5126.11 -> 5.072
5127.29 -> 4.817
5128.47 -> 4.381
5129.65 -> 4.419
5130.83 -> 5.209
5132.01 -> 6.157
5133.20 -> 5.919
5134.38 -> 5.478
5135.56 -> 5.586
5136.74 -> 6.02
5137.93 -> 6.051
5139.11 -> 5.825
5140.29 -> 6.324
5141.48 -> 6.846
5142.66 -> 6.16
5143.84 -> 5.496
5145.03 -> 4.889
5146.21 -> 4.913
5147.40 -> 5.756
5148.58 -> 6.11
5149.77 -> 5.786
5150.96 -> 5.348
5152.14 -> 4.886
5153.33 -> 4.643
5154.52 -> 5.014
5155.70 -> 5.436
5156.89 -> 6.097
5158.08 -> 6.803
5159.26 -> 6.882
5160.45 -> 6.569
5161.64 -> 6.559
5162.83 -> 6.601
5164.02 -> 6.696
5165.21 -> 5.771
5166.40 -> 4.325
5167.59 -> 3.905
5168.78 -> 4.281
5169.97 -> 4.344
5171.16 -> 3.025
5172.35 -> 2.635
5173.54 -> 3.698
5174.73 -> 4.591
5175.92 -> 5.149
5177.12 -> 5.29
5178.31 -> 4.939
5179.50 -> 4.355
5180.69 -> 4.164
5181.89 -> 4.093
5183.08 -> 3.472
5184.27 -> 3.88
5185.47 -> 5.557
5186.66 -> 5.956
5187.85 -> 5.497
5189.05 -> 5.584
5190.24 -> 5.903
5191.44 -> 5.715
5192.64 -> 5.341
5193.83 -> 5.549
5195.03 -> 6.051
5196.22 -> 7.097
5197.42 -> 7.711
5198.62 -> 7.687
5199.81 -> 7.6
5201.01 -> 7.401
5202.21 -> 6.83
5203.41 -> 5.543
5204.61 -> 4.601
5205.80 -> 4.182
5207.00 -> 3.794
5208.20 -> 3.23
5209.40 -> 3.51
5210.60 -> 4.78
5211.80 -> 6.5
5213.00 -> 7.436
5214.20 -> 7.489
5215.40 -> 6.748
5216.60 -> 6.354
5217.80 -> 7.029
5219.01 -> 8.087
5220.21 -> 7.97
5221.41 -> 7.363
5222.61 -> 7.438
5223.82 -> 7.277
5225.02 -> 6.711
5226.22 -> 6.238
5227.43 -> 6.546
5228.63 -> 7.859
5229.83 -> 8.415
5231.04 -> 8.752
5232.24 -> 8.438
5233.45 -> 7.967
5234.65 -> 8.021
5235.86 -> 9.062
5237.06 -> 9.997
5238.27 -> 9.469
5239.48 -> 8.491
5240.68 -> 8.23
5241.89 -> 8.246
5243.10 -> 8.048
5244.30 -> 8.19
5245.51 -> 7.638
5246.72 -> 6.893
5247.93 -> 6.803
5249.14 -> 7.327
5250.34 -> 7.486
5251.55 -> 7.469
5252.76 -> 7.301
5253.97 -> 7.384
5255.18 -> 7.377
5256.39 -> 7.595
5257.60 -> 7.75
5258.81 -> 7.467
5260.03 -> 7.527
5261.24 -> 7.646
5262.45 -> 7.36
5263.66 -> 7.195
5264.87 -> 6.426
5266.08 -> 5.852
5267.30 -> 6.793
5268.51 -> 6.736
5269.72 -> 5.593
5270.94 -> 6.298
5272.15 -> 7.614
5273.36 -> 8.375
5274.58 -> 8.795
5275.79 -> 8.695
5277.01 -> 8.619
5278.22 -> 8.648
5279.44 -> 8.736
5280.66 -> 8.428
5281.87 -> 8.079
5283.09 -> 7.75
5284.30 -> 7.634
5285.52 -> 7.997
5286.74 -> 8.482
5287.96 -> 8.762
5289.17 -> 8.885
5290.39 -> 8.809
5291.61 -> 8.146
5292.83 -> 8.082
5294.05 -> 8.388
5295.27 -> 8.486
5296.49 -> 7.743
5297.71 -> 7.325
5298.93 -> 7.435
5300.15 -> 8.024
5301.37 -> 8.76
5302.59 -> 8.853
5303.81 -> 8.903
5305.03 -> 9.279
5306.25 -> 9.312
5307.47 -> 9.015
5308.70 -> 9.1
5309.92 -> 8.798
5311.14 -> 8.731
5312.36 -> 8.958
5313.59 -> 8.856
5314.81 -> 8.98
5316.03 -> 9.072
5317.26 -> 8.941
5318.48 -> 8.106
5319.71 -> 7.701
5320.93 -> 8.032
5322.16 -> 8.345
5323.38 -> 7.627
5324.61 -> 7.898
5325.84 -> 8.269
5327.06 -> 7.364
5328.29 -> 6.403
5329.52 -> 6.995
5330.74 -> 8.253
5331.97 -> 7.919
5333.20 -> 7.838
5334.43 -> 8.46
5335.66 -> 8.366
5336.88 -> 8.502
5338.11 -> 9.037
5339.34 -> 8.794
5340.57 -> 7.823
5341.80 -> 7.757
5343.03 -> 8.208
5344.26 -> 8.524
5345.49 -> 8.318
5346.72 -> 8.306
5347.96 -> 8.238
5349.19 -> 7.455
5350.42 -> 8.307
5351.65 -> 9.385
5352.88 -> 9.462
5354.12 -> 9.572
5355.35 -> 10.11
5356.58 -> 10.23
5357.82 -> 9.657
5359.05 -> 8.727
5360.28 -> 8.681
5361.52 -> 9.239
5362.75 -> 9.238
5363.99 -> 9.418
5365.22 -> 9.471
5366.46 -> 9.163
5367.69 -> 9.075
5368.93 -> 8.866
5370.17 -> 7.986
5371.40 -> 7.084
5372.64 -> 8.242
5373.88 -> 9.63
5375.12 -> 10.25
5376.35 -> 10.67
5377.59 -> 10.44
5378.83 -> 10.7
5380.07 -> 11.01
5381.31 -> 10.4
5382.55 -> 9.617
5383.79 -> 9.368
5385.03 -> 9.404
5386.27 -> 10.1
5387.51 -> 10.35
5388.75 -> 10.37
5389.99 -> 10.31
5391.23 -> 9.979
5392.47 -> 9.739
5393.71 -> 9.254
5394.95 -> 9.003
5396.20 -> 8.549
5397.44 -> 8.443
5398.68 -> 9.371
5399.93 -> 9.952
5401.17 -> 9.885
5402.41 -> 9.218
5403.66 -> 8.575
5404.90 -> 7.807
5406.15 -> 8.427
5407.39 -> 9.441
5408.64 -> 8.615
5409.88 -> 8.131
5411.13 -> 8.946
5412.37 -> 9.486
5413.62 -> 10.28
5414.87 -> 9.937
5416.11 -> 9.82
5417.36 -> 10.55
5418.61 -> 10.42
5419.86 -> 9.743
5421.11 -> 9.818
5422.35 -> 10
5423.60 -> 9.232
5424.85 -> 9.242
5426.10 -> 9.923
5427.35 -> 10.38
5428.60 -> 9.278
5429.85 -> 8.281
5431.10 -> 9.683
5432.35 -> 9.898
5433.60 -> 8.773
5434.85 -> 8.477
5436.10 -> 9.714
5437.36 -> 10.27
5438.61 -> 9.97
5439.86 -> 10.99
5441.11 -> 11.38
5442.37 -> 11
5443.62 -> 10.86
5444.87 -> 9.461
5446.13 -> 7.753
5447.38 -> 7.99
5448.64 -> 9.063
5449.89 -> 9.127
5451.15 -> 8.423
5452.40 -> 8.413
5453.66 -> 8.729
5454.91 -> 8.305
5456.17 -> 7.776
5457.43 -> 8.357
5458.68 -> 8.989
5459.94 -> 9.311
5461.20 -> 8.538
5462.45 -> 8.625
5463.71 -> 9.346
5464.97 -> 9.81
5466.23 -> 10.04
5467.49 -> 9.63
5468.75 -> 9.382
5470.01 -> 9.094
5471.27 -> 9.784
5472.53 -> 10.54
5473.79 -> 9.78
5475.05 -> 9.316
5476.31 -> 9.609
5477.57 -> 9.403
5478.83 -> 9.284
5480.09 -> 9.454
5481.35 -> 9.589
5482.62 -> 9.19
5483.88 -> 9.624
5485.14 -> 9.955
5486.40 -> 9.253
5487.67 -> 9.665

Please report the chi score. 0.29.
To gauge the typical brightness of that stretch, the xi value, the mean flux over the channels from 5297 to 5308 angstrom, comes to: 8.5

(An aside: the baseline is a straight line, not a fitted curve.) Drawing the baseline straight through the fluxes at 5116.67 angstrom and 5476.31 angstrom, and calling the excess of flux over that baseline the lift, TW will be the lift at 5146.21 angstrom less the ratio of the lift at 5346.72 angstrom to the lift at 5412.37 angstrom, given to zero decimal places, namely -1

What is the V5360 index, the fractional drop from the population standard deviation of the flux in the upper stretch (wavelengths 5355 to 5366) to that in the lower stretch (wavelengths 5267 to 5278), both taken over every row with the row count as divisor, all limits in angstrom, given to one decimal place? -1.2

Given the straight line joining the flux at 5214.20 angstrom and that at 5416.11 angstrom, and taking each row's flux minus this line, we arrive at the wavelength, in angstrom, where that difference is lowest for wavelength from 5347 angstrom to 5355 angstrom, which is 5349.19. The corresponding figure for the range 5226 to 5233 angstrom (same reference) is 5226.22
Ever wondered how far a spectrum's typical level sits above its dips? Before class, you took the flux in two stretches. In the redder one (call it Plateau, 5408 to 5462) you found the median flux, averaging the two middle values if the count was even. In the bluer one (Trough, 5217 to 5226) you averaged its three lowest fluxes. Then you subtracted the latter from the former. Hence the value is 2.3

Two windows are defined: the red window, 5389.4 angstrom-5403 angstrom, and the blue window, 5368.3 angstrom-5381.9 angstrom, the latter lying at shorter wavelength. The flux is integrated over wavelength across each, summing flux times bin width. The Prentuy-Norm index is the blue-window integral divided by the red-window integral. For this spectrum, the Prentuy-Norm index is 1.0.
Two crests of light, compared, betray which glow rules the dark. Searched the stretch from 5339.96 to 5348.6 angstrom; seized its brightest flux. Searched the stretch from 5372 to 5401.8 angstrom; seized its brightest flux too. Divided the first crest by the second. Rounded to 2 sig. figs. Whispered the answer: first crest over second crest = 0.77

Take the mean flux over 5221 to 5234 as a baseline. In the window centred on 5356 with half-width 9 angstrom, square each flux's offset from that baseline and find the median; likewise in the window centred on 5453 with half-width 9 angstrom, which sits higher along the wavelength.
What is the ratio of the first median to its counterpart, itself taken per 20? 0.18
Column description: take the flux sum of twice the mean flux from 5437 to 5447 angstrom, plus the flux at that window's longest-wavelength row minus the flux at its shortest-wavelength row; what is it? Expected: 18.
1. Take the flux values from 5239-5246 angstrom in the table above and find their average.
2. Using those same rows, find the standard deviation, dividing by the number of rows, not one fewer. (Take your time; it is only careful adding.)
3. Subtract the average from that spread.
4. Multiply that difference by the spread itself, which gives -2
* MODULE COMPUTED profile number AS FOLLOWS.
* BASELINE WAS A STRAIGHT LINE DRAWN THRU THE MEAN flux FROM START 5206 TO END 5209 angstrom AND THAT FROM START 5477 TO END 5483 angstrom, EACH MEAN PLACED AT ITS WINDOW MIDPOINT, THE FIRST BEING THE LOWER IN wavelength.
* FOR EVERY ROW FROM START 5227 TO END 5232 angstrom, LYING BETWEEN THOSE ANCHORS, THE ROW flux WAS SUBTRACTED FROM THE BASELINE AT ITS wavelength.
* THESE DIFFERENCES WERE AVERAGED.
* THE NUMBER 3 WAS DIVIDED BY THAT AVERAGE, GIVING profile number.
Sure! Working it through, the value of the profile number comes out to -0.77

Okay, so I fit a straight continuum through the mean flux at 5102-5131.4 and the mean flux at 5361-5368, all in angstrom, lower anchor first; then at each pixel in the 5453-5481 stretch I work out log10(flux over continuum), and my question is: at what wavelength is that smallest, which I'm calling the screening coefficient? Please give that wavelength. 5456.17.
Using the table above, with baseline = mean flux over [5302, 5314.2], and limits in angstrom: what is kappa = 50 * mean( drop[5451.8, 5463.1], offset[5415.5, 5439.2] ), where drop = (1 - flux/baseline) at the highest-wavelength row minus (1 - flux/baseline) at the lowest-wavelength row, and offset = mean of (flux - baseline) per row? 16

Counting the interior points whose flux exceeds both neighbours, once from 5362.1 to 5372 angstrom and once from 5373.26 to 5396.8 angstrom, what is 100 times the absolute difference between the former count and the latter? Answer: 200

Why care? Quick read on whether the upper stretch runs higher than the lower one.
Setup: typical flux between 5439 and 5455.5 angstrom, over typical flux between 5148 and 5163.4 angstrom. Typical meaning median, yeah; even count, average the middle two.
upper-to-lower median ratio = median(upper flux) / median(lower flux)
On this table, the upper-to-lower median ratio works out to 1.49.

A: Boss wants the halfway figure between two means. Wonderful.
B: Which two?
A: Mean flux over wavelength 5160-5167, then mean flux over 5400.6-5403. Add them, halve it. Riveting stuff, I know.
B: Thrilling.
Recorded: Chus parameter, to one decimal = 7.8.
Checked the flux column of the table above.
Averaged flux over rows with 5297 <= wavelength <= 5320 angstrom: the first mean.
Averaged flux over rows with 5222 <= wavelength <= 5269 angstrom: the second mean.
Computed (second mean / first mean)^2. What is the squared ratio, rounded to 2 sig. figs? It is 0.78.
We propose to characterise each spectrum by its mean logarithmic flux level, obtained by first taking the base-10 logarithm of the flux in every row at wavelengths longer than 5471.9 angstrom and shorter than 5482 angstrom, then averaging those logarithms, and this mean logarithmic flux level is 1.0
